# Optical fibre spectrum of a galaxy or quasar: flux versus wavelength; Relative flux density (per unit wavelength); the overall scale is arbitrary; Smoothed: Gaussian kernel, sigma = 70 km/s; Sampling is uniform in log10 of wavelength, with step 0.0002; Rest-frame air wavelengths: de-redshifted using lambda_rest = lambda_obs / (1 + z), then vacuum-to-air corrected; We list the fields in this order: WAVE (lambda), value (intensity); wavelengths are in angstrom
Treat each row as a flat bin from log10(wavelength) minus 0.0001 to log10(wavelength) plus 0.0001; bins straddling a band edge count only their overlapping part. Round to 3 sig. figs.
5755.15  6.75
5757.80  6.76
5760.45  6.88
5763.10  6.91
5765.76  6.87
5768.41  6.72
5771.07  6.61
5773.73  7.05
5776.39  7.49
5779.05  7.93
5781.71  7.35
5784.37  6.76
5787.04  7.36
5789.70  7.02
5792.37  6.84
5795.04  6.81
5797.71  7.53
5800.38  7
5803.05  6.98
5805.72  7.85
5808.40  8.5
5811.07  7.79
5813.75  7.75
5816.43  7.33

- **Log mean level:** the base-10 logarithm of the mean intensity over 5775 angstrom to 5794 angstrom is 0.860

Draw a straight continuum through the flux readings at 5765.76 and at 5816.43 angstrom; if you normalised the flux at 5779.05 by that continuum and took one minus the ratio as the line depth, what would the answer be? -0.13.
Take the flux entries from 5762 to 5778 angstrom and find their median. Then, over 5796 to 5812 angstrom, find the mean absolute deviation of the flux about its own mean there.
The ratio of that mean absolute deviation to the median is 0.064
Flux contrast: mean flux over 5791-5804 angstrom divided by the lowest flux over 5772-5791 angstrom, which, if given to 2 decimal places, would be 1.04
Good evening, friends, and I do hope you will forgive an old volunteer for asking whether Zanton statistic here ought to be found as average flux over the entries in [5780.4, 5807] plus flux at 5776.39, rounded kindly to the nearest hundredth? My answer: 14.64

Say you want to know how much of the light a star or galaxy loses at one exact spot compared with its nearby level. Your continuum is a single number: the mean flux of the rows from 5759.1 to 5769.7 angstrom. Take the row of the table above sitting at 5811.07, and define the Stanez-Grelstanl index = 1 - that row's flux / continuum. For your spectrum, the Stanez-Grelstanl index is -0.14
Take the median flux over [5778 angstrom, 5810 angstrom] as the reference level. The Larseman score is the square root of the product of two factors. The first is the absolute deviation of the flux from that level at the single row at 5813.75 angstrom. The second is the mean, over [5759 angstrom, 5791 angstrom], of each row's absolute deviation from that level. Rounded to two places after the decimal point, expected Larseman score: 0.44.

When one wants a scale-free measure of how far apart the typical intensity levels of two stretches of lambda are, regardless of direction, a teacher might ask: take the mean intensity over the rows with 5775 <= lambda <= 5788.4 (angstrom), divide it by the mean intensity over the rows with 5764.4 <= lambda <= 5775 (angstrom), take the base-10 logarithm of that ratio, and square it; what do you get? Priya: 0.0012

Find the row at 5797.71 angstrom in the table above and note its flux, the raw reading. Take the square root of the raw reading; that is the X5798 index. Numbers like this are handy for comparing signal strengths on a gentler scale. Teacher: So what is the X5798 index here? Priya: 2.74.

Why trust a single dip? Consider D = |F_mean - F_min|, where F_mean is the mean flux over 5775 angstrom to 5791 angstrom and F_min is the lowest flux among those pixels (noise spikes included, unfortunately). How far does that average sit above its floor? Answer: 0.56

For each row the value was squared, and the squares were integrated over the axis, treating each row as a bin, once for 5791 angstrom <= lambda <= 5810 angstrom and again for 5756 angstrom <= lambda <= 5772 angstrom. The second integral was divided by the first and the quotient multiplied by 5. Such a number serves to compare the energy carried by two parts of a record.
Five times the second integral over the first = 3.6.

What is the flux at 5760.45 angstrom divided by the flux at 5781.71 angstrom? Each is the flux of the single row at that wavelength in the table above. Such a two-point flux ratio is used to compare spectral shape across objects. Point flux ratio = 0.94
